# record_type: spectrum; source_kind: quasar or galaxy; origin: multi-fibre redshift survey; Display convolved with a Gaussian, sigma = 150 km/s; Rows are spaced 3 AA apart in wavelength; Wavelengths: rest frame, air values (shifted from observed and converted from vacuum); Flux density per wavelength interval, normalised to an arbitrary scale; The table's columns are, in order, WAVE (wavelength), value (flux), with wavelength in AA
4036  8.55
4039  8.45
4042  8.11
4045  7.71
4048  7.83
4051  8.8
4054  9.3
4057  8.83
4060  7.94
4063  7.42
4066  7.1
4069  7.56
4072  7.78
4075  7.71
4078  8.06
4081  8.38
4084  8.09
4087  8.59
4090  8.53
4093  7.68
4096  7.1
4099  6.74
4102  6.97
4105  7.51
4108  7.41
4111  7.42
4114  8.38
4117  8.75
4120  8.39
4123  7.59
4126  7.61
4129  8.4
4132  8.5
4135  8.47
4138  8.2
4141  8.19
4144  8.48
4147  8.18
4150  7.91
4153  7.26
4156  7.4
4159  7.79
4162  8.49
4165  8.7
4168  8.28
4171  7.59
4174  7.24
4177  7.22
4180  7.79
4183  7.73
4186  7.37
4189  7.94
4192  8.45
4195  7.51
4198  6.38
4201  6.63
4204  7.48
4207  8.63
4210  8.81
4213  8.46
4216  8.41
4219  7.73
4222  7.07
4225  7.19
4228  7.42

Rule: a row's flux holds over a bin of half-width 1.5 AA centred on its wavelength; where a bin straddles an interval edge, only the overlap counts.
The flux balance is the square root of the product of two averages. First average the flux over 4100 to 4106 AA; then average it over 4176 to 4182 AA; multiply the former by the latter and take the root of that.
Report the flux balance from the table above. 7.4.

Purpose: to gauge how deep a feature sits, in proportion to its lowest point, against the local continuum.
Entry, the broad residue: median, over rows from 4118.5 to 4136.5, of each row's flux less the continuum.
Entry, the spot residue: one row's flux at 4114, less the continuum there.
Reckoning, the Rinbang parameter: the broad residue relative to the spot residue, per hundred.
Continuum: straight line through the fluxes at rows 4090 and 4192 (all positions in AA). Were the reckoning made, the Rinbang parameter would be 82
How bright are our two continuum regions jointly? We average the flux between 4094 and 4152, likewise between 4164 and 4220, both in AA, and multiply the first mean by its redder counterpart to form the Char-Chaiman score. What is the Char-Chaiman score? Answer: 62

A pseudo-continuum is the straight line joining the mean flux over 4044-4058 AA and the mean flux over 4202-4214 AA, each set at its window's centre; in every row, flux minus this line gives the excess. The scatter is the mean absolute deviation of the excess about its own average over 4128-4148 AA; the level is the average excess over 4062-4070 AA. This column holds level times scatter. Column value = -0.15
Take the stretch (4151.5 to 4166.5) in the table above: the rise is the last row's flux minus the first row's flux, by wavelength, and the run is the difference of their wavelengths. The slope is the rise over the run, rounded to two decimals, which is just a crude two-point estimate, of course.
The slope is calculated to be 0.12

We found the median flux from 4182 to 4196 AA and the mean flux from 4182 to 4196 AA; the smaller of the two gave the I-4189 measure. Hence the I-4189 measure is 7.7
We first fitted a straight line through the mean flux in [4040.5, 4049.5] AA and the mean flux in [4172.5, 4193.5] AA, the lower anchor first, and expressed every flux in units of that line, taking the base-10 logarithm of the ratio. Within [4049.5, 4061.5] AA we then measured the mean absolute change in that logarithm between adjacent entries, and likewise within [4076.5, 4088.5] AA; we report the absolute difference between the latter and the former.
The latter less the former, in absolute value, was 0.011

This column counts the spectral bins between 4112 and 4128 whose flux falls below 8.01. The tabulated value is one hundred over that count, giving 50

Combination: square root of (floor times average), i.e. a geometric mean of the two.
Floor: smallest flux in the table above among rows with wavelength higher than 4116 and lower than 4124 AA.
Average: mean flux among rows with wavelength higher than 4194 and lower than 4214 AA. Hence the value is 7.64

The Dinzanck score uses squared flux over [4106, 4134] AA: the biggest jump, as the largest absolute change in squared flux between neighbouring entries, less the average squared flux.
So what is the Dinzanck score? -50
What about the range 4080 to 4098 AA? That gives -51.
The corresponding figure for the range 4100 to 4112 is -46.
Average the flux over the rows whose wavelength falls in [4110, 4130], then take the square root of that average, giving 2.84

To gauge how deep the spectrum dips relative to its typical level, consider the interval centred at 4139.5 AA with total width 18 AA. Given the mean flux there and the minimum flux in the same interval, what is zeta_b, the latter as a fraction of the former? 0.98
